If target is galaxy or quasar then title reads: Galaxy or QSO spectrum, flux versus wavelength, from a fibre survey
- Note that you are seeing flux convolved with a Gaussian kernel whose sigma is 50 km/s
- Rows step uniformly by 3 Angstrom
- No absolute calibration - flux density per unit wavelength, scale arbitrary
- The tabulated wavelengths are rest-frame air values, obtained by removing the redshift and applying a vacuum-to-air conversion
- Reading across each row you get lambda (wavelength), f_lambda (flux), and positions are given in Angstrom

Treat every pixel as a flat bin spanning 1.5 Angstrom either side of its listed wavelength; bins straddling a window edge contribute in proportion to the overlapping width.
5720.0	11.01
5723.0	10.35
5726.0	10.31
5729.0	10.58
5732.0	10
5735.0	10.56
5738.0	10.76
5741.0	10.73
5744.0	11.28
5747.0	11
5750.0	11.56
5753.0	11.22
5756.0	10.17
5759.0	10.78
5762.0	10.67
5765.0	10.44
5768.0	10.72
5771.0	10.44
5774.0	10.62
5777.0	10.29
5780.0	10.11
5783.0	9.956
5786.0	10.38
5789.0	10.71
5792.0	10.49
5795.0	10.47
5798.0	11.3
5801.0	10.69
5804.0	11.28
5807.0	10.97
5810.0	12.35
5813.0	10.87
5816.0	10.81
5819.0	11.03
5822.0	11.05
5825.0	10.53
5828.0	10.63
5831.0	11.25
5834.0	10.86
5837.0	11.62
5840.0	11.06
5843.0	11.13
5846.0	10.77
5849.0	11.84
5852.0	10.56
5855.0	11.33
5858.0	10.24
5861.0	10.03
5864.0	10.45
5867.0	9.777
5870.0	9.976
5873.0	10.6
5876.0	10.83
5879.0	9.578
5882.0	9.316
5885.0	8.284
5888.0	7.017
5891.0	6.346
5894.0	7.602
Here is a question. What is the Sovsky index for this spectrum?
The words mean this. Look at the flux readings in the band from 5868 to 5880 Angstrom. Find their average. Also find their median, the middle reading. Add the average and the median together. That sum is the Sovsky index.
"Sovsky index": 20.5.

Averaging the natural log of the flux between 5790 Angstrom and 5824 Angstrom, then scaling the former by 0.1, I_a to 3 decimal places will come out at 0.240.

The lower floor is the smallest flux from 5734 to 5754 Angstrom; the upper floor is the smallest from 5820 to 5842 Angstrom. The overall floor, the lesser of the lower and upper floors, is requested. 10.5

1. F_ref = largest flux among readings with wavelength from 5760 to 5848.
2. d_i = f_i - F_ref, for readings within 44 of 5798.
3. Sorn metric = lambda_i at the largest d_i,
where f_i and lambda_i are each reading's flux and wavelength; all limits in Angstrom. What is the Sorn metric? 5810.0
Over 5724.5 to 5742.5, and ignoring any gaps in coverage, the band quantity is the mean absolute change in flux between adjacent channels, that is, 0.3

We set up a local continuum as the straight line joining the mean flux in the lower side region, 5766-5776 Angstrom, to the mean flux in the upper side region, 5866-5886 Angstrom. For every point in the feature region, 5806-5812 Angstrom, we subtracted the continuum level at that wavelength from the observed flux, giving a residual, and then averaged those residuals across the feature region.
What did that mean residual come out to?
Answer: 1.36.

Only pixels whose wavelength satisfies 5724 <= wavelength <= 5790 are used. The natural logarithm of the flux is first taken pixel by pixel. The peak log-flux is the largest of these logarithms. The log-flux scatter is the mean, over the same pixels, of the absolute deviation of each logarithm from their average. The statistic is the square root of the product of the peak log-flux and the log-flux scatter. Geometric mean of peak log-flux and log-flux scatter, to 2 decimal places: 0.27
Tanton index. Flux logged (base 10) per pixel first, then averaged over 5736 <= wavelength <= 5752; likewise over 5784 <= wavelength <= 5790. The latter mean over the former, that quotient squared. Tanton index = 0.96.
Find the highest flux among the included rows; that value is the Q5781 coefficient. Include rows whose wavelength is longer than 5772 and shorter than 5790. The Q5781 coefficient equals 10.71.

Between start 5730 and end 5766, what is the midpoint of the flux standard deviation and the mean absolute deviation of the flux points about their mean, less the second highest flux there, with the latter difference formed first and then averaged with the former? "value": -5.25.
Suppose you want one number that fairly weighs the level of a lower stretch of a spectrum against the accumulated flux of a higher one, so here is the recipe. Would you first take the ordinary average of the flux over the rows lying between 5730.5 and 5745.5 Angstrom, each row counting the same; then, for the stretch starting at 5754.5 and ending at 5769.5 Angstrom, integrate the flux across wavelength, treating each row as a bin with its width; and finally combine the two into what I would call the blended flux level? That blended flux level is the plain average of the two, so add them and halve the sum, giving 85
